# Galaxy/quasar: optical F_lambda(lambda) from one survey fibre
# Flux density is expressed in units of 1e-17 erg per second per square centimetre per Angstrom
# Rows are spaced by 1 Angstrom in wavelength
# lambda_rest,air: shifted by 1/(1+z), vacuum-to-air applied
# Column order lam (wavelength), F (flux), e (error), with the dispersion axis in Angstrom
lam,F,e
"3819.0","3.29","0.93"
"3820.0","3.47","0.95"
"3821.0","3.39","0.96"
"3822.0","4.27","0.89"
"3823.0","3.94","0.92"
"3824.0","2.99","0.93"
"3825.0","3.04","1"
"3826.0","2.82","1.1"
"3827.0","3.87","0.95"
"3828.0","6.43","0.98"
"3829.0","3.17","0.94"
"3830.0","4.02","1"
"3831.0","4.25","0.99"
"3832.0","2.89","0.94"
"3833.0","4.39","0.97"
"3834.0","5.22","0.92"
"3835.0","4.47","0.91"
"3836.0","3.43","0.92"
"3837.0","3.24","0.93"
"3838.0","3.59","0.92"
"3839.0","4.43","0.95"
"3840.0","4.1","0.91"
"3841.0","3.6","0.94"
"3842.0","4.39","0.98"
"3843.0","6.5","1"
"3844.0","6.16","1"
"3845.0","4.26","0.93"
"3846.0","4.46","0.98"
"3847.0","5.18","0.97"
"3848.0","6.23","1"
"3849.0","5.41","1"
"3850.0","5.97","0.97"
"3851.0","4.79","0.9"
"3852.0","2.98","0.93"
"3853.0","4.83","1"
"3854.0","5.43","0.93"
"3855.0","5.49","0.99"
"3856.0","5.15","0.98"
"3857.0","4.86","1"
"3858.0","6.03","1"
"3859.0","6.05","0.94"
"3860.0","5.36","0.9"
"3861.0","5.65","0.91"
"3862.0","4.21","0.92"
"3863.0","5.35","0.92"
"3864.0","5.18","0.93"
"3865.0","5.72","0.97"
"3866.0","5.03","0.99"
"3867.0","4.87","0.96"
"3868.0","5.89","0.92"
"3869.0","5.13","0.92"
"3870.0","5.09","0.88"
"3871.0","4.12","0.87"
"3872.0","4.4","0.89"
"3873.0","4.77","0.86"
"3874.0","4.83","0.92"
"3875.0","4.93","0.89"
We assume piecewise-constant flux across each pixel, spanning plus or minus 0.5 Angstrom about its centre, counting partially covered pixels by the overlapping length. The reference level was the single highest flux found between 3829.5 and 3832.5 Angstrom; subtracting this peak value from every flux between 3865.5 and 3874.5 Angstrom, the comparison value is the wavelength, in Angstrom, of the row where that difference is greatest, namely 3868.0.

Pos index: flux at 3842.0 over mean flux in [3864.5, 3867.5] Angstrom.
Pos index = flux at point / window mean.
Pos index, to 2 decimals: 0.84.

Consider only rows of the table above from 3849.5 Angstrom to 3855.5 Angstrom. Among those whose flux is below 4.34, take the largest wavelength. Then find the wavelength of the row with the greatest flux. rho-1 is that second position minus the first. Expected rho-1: -2 Angstrom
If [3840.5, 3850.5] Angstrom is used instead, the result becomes -2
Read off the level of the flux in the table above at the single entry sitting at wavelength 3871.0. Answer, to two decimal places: 4.12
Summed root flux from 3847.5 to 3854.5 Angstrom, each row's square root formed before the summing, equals 15.7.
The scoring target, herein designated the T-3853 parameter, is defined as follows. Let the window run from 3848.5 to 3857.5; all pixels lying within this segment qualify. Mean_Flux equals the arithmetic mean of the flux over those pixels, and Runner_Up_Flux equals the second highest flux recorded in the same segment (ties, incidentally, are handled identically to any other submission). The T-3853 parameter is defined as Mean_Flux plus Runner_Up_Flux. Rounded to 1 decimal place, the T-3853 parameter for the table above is 10.5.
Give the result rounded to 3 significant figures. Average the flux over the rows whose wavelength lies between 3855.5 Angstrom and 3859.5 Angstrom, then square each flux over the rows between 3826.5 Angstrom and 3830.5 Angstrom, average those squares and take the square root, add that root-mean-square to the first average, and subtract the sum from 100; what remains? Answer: 89.9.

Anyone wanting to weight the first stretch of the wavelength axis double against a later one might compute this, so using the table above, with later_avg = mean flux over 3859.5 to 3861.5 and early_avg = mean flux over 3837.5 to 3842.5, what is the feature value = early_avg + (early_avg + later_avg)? 13.5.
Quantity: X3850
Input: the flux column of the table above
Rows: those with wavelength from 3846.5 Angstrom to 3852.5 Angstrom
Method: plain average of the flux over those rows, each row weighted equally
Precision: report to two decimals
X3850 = 5.09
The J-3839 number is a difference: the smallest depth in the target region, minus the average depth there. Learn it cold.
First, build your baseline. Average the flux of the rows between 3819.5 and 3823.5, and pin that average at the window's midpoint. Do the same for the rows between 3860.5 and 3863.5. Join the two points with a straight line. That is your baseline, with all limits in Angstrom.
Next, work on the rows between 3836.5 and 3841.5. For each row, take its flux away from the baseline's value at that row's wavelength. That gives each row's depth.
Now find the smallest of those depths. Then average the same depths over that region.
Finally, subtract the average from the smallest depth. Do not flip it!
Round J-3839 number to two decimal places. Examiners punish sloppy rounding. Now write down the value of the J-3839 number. -0.64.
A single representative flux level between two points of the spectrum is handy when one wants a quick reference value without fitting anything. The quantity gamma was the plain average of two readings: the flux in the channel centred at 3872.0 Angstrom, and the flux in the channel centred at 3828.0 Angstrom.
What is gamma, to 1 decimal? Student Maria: 5.4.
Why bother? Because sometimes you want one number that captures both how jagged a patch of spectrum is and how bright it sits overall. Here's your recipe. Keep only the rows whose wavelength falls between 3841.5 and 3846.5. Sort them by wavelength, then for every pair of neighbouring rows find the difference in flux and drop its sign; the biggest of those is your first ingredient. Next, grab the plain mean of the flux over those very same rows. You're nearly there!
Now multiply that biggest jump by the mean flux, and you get 10.9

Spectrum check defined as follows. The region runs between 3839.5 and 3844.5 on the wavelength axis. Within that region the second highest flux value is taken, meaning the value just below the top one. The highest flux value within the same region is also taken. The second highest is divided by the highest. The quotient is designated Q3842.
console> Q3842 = 0.948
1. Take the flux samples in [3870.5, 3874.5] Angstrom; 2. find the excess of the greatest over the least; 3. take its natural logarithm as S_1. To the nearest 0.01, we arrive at -0.34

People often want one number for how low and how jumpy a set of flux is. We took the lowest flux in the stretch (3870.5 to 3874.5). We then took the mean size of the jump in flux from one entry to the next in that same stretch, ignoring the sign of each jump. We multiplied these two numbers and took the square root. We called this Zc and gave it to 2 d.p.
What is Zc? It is 0.99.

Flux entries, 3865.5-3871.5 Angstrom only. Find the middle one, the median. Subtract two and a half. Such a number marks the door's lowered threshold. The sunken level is 2.56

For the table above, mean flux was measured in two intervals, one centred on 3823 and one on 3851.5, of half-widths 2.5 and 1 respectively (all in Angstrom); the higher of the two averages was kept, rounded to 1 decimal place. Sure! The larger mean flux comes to 3.9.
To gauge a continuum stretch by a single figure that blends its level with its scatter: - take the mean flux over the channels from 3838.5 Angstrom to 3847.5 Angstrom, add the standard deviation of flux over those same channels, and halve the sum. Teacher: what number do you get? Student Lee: 2.9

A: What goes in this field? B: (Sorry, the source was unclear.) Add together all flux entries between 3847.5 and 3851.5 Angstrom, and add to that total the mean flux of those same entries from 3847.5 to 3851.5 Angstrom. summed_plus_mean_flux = 28.0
